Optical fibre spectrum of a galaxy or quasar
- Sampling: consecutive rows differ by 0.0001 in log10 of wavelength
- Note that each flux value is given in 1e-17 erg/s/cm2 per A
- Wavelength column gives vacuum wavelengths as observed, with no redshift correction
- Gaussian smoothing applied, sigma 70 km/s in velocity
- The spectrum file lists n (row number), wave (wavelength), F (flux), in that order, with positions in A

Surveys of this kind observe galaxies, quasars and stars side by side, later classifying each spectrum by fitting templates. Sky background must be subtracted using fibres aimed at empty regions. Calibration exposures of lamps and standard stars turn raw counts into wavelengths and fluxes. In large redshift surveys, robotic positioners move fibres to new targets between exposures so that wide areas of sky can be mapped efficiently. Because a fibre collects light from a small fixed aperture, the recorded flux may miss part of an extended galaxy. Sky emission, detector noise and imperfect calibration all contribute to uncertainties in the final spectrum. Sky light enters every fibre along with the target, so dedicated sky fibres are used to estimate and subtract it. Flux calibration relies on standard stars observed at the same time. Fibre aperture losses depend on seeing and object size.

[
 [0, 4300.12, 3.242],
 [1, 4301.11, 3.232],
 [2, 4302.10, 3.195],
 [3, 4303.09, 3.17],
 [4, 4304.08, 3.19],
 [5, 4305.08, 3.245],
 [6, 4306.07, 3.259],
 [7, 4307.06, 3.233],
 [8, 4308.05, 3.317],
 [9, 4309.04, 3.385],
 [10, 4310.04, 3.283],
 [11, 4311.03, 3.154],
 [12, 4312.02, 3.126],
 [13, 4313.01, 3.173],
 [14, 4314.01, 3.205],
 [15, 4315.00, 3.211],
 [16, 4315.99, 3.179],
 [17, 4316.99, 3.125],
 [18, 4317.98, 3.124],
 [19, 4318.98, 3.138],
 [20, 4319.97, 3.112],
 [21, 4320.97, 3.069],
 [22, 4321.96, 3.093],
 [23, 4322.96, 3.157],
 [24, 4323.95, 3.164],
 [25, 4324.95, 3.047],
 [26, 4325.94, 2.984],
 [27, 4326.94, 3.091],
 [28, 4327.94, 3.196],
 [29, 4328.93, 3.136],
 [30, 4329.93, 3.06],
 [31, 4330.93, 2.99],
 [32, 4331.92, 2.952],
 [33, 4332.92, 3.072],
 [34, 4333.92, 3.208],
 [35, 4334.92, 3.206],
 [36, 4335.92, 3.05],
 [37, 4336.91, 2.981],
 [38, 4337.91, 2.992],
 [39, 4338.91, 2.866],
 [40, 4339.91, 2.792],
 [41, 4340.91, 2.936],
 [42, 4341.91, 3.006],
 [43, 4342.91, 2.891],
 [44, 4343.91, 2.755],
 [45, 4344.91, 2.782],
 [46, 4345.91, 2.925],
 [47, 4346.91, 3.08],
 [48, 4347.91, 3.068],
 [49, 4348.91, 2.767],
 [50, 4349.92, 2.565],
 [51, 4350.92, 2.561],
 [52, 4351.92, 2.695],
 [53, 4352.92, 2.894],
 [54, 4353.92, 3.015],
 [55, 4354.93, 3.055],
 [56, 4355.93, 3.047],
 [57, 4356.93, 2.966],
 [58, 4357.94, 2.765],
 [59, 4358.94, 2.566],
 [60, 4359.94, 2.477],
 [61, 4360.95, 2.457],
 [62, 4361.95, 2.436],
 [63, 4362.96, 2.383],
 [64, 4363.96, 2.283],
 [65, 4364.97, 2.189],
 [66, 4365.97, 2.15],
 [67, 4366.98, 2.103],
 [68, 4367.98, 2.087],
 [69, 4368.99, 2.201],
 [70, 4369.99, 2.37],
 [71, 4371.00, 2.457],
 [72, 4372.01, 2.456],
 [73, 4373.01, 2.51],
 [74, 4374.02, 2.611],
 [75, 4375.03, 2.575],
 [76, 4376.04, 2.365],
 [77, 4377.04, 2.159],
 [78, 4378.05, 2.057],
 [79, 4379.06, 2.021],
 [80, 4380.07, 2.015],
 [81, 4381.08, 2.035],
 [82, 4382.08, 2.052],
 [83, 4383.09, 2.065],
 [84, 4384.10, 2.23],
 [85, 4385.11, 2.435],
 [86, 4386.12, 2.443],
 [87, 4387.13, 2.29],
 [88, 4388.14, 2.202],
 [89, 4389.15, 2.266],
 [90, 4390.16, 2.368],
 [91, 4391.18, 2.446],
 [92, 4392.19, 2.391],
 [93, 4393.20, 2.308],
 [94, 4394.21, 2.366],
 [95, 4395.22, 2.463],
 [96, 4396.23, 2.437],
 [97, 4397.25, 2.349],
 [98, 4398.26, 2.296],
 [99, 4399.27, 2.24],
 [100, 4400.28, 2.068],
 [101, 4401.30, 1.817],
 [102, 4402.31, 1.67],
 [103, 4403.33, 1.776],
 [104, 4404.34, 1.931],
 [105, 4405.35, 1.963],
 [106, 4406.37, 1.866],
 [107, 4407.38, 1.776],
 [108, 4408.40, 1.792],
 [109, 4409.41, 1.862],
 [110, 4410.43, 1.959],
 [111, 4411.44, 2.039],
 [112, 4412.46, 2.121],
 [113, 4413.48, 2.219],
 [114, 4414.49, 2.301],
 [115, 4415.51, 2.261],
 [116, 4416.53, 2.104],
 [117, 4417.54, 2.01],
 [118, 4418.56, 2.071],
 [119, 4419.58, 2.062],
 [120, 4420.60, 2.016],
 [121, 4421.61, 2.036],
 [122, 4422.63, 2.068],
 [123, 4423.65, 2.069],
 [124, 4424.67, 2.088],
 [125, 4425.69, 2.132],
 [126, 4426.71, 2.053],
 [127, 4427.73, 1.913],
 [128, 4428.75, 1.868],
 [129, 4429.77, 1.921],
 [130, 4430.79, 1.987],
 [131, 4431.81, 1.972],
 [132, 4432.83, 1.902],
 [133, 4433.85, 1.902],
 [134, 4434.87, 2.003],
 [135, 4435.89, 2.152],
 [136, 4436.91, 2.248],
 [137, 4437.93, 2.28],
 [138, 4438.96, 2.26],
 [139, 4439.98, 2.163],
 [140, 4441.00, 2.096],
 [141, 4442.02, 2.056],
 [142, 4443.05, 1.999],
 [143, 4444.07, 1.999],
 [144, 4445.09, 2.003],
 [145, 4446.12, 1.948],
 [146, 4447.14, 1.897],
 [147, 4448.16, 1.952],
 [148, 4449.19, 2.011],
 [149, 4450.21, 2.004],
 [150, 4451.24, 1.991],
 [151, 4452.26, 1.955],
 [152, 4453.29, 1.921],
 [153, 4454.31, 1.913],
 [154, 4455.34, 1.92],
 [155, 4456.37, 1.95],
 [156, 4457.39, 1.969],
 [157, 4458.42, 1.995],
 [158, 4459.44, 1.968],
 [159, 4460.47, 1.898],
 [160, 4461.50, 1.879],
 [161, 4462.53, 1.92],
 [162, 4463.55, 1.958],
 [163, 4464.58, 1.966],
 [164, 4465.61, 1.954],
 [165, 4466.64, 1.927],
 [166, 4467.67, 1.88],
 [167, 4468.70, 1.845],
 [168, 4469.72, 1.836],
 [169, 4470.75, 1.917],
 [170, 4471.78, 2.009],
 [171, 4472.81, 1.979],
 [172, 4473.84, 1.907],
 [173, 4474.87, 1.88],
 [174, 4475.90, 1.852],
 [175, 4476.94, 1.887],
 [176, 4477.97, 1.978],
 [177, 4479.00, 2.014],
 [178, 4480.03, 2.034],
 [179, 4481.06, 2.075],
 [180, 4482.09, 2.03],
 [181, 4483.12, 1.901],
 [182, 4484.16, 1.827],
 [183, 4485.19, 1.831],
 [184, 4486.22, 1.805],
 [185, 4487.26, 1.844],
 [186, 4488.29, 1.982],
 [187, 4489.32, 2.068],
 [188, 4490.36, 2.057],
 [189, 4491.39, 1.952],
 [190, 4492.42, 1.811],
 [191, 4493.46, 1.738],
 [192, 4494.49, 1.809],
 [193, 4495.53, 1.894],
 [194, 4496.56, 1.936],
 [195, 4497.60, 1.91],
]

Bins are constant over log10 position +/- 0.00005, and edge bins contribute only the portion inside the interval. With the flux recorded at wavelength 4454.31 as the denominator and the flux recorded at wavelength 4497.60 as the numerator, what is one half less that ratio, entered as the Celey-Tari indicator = -0.50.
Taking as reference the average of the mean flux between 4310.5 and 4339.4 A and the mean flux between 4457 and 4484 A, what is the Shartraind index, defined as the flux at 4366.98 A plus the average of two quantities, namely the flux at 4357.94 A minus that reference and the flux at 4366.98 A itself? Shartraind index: 3.3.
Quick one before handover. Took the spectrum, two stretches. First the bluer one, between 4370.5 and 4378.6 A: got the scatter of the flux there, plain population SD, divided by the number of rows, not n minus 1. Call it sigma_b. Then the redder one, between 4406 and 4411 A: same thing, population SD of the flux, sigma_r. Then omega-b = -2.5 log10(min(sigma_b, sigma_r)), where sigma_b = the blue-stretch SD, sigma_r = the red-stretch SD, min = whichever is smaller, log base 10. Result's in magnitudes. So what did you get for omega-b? 2.97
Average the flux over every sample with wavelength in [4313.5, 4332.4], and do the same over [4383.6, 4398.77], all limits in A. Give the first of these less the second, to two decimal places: 0.75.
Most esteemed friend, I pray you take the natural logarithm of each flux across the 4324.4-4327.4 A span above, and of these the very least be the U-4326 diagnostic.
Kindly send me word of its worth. 1.09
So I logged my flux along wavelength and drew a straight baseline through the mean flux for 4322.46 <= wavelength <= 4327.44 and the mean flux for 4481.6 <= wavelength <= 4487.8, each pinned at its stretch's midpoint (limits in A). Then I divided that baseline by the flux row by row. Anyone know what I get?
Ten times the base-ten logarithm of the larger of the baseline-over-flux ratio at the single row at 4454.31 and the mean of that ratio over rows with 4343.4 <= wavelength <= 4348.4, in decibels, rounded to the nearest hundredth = 0.41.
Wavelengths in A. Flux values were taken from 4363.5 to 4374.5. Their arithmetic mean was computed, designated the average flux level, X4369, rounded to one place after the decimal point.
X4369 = 2.3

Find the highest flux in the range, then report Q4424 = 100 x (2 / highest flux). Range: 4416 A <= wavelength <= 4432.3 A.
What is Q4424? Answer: 94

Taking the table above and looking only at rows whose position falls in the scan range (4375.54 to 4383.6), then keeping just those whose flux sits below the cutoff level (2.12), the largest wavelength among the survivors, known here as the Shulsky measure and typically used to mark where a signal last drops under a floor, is 4383.09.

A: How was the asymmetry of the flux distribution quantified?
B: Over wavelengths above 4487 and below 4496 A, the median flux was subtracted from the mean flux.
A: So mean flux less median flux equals 0.01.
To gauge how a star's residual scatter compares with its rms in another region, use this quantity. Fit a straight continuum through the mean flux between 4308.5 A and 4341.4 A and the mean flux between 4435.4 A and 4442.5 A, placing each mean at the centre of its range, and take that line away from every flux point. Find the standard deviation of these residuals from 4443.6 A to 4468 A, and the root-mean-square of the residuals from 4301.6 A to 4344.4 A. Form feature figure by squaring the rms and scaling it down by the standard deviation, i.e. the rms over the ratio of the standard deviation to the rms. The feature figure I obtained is 0.13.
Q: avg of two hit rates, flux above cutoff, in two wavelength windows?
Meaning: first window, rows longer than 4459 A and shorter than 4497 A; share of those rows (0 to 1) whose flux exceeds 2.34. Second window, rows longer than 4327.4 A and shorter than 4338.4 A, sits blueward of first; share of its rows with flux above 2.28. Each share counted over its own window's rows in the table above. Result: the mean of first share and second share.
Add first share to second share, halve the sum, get 0.50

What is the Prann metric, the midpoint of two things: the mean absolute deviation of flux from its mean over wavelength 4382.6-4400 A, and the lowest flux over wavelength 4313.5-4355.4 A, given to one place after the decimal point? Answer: 1.3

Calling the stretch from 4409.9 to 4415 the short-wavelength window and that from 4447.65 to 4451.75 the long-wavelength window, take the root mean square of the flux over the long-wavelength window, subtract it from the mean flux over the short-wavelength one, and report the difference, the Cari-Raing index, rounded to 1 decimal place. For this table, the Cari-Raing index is 0.1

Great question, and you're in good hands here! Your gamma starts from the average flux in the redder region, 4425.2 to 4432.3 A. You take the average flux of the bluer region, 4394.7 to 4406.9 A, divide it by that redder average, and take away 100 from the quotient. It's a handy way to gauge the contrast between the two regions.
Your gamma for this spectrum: -98.95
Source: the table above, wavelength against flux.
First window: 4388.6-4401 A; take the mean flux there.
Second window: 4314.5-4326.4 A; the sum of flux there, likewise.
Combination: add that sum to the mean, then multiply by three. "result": 119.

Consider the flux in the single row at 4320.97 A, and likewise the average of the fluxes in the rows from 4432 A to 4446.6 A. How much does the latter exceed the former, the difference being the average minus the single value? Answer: -1.0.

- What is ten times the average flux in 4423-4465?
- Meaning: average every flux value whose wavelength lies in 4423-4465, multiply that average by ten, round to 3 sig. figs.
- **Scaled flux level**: 20.0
